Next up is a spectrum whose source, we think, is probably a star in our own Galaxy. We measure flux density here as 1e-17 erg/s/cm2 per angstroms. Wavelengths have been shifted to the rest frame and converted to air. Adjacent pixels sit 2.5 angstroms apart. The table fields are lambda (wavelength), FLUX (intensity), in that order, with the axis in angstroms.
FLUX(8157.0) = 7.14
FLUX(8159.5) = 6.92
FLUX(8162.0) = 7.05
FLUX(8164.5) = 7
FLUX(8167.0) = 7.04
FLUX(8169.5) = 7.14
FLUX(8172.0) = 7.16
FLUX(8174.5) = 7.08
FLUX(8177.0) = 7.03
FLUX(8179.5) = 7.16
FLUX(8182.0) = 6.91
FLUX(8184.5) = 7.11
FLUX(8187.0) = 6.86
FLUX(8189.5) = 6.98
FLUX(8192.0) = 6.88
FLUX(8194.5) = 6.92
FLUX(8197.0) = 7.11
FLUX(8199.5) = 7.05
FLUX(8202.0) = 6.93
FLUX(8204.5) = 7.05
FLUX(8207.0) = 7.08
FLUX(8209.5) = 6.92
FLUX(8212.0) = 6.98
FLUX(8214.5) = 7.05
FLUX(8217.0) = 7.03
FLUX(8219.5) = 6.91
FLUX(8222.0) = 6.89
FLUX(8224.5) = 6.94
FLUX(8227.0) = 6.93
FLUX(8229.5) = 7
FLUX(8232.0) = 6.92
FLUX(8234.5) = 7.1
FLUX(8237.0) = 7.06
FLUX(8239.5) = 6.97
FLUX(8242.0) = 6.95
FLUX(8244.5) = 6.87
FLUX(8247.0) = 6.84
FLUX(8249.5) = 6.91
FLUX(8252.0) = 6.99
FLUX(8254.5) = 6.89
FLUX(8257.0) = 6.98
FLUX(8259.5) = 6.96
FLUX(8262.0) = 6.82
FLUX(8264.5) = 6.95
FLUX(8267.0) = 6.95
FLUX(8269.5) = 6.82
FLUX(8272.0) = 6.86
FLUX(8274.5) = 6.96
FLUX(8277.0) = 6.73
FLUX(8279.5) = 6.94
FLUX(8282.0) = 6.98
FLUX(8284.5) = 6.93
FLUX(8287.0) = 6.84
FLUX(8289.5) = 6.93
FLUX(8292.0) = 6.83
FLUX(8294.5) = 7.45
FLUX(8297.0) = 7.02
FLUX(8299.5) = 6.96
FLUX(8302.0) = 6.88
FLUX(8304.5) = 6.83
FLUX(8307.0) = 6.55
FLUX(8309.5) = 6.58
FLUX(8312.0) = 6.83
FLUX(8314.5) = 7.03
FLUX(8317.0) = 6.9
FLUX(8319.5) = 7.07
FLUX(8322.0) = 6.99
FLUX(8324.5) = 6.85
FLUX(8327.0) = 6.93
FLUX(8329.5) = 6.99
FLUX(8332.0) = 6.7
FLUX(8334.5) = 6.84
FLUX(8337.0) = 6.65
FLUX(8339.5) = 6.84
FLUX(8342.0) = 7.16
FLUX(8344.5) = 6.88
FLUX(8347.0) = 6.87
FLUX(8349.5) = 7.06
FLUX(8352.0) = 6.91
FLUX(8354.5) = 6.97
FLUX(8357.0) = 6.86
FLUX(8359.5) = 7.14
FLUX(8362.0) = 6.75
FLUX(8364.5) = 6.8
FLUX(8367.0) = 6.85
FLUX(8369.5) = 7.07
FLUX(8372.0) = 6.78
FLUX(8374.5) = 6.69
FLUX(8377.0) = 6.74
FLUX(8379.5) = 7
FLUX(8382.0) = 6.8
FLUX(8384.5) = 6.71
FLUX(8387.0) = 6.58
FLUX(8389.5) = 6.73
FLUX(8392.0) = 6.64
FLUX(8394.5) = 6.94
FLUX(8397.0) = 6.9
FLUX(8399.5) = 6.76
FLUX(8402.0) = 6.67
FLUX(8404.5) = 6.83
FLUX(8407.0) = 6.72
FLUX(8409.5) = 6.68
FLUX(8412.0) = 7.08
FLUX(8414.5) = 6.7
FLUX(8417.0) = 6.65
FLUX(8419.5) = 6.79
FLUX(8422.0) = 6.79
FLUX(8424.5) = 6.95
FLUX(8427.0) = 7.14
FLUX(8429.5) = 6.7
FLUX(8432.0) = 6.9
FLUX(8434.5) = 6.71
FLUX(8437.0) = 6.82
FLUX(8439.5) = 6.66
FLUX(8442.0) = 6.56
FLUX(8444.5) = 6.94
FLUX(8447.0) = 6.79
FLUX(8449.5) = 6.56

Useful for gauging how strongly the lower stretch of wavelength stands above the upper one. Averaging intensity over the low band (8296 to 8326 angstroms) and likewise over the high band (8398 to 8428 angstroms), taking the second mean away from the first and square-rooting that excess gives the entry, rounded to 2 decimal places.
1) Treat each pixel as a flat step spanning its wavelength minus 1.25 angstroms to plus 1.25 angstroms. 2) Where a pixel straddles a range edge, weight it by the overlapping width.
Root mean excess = 0.25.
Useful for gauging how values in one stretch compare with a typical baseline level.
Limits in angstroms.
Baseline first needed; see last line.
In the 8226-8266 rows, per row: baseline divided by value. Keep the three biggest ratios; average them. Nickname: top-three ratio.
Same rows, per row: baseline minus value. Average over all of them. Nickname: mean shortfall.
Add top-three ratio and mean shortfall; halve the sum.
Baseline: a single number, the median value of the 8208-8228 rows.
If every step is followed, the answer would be 0.50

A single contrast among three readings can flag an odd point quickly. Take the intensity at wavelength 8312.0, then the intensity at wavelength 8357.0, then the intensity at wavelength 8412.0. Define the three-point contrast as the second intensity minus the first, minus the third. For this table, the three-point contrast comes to -7.05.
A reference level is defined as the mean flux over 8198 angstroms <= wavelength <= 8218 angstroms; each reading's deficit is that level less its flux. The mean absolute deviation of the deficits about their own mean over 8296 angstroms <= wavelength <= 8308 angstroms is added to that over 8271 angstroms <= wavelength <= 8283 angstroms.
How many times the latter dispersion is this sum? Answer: 2.6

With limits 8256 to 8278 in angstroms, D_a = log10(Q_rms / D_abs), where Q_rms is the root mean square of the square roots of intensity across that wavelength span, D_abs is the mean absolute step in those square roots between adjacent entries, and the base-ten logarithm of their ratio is 2.14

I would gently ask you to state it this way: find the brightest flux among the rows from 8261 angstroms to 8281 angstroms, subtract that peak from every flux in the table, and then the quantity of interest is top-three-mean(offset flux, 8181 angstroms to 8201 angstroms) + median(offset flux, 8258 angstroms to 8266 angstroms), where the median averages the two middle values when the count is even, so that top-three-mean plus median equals 0.12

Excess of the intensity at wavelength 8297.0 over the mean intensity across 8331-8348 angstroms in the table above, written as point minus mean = 0.17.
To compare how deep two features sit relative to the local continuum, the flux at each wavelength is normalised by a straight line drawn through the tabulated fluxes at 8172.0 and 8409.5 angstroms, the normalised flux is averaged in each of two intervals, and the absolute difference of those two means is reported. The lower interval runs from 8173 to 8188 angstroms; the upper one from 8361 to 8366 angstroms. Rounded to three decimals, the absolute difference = 0.017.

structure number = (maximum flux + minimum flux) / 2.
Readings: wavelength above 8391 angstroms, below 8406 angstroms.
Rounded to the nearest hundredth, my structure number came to 6.79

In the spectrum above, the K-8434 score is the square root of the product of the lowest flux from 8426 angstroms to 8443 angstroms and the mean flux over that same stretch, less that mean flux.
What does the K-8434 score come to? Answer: -0.11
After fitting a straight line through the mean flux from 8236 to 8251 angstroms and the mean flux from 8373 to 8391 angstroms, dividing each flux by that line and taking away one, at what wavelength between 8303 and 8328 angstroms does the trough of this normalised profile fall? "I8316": 8307.0 angstroms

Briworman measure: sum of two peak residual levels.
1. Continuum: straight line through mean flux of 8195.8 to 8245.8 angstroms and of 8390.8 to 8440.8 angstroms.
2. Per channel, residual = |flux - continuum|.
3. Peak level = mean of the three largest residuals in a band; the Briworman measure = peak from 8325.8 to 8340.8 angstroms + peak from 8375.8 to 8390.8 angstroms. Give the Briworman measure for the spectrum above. 0.35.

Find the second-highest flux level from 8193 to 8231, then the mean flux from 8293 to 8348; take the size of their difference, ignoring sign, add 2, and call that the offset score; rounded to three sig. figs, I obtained 2.18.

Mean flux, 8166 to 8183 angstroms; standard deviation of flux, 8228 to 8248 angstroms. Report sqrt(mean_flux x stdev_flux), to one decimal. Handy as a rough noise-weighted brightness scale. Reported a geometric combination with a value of 0.8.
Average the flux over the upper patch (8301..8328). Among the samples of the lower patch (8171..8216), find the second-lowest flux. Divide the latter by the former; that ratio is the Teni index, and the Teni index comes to 1.00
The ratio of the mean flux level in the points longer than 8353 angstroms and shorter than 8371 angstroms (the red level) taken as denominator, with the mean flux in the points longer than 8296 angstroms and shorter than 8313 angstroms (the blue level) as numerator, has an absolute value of 0.98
